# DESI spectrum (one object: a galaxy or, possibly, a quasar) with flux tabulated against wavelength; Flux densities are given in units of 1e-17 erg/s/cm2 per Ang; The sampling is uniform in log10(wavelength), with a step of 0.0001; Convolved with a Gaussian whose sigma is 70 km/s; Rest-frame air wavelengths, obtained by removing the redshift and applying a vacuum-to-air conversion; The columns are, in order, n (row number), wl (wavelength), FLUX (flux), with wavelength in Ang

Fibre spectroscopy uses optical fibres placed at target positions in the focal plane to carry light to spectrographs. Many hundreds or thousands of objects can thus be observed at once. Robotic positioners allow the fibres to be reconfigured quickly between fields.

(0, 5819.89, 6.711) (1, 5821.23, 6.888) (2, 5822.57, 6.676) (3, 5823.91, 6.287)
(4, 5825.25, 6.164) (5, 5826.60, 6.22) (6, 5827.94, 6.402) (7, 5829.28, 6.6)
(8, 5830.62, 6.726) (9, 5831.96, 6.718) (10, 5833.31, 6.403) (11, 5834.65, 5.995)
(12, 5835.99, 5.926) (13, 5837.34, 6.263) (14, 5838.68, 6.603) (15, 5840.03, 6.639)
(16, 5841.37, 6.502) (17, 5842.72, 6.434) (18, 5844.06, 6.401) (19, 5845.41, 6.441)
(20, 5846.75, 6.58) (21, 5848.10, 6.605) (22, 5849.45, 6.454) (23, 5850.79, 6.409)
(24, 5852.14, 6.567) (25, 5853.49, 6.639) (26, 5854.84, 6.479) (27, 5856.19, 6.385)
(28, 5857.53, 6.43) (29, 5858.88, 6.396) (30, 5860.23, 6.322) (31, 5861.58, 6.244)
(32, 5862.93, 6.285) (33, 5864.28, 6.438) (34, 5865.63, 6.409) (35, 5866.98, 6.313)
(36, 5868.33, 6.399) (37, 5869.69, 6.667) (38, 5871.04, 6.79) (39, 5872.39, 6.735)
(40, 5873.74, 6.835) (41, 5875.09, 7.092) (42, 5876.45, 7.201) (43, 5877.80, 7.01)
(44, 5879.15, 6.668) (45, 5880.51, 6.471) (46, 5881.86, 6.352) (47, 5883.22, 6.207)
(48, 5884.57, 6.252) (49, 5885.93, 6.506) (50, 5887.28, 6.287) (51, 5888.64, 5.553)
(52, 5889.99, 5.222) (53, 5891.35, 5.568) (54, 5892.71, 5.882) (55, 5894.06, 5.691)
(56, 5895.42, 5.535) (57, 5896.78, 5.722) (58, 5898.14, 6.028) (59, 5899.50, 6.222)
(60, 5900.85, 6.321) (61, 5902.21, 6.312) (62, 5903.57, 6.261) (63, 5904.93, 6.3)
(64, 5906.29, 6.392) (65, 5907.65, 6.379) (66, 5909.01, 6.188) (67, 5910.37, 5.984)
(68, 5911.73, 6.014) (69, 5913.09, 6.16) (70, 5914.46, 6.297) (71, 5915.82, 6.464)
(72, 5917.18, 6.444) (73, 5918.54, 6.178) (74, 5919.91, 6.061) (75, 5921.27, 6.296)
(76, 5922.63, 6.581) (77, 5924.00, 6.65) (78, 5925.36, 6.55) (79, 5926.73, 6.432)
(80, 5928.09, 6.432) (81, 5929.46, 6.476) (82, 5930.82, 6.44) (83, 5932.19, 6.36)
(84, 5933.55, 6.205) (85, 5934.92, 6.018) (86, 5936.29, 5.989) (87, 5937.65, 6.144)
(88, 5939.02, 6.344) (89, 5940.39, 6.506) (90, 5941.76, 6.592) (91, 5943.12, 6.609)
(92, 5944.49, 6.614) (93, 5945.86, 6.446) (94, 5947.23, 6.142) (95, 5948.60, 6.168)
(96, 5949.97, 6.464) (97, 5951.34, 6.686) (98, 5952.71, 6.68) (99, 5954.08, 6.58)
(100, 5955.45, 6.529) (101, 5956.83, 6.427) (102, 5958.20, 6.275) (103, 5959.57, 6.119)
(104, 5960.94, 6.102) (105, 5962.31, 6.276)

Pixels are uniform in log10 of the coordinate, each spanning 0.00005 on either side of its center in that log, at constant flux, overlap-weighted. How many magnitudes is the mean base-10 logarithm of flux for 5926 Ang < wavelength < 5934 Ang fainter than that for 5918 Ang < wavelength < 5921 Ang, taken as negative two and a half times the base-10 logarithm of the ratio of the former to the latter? -0.026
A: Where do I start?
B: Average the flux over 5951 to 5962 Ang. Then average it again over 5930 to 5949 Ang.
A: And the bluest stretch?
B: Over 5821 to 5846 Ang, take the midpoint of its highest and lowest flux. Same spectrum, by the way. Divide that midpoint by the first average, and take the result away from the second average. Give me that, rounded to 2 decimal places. 5.33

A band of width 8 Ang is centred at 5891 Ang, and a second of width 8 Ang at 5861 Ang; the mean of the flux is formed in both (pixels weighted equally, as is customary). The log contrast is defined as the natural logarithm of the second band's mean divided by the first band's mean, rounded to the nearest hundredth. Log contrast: 0.11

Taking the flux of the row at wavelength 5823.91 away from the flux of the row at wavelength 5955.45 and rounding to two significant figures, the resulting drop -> 0.24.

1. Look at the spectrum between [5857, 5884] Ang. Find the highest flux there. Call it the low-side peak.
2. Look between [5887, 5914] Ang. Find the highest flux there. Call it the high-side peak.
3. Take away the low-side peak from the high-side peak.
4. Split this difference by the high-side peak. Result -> -0.13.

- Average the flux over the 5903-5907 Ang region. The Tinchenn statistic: 6.32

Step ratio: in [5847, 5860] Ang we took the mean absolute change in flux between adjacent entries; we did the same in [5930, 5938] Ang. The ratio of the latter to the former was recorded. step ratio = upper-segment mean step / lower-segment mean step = 1.3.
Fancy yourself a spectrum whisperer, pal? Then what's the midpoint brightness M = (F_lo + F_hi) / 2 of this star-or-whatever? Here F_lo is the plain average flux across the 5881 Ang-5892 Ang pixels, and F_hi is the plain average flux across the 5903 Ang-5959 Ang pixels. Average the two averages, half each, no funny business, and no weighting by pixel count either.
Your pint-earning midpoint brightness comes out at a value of 6.18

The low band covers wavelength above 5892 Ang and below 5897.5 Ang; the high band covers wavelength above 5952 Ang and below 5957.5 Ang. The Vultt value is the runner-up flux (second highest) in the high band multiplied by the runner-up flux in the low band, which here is 38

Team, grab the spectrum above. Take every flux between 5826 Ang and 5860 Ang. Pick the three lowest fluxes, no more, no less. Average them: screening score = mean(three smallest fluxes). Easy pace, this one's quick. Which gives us 6.05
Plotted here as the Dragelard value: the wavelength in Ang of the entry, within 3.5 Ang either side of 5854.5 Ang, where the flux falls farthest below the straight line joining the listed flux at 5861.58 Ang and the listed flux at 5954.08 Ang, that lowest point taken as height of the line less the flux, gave 5856.19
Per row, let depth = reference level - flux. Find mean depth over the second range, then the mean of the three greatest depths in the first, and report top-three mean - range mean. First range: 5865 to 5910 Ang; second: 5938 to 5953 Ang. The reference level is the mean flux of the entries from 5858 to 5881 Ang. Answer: 1.0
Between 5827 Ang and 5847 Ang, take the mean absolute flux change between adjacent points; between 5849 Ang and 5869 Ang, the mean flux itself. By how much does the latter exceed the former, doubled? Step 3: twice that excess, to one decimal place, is 12.5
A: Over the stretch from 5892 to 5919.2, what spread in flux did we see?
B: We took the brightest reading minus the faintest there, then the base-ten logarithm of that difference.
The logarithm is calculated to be -0.03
